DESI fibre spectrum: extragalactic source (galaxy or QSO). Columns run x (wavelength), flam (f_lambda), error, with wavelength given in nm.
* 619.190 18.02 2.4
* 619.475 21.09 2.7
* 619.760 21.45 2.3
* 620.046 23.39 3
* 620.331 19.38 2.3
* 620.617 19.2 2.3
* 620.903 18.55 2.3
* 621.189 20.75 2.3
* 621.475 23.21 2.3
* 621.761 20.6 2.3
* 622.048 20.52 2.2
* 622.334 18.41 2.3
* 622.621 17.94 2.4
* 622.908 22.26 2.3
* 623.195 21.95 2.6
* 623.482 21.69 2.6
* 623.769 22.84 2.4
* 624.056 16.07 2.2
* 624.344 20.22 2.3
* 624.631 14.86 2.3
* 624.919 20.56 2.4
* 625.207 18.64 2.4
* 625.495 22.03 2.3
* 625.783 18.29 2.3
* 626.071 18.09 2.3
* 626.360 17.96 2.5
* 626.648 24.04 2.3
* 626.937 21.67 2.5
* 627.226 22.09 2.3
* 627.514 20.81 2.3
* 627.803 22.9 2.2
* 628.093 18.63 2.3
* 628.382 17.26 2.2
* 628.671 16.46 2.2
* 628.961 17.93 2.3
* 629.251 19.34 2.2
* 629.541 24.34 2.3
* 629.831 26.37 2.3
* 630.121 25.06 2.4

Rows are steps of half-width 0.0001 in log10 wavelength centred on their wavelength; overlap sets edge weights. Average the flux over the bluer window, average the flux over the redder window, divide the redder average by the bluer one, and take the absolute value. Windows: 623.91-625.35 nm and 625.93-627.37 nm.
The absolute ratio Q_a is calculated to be 1.15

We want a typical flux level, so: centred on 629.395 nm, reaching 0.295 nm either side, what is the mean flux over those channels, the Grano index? 21.8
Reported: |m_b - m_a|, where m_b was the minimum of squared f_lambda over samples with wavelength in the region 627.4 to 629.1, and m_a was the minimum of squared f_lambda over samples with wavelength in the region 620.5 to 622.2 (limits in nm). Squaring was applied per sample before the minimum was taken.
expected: 73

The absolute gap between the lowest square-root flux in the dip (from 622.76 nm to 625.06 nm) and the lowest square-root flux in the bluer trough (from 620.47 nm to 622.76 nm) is 0.38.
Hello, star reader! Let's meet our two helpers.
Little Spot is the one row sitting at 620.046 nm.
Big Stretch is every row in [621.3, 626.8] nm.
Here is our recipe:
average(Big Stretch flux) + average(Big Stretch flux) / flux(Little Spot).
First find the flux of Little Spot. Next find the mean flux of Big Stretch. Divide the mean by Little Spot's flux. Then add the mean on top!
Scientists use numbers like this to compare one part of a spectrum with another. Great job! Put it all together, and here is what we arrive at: 20.9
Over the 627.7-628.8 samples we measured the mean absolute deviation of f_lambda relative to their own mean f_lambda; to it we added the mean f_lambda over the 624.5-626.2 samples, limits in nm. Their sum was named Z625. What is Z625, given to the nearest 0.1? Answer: 20.8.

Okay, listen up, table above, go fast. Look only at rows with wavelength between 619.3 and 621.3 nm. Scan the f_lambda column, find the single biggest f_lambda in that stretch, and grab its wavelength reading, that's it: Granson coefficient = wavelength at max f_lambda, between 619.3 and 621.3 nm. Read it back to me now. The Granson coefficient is 620.046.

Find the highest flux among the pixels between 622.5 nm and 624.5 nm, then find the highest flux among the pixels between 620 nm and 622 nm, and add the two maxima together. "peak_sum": 46.2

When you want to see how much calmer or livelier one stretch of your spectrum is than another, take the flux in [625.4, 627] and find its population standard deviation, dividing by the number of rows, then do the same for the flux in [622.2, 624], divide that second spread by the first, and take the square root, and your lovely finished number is 0.90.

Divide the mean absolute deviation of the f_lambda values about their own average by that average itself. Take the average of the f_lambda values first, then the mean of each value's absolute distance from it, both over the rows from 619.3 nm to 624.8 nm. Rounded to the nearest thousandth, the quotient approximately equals 0.090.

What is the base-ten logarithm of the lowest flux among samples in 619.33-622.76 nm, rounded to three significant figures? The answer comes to 1.25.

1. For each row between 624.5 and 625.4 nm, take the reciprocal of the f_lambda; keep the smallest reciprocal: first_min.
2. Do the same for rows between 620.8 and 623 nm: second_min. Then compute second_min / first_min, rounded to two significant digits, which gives 0.89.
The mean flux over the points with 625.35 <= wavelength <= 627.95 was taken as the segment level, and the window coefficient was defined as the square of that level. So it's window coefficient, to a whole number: 436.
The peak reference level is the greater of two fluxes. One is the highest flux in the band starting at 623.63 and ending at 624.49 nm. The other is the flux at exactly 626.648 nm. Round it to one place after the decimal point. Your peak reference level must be 24.0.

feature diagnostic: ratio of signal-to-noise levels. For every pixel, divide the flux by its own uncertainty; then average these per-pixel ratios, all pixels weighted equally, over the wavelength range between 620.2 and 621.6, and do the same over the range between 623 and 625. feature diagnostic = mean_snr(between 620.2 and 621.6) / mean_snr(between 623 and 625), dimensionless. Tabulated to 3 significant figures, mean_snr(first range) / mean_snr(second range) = 1.07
